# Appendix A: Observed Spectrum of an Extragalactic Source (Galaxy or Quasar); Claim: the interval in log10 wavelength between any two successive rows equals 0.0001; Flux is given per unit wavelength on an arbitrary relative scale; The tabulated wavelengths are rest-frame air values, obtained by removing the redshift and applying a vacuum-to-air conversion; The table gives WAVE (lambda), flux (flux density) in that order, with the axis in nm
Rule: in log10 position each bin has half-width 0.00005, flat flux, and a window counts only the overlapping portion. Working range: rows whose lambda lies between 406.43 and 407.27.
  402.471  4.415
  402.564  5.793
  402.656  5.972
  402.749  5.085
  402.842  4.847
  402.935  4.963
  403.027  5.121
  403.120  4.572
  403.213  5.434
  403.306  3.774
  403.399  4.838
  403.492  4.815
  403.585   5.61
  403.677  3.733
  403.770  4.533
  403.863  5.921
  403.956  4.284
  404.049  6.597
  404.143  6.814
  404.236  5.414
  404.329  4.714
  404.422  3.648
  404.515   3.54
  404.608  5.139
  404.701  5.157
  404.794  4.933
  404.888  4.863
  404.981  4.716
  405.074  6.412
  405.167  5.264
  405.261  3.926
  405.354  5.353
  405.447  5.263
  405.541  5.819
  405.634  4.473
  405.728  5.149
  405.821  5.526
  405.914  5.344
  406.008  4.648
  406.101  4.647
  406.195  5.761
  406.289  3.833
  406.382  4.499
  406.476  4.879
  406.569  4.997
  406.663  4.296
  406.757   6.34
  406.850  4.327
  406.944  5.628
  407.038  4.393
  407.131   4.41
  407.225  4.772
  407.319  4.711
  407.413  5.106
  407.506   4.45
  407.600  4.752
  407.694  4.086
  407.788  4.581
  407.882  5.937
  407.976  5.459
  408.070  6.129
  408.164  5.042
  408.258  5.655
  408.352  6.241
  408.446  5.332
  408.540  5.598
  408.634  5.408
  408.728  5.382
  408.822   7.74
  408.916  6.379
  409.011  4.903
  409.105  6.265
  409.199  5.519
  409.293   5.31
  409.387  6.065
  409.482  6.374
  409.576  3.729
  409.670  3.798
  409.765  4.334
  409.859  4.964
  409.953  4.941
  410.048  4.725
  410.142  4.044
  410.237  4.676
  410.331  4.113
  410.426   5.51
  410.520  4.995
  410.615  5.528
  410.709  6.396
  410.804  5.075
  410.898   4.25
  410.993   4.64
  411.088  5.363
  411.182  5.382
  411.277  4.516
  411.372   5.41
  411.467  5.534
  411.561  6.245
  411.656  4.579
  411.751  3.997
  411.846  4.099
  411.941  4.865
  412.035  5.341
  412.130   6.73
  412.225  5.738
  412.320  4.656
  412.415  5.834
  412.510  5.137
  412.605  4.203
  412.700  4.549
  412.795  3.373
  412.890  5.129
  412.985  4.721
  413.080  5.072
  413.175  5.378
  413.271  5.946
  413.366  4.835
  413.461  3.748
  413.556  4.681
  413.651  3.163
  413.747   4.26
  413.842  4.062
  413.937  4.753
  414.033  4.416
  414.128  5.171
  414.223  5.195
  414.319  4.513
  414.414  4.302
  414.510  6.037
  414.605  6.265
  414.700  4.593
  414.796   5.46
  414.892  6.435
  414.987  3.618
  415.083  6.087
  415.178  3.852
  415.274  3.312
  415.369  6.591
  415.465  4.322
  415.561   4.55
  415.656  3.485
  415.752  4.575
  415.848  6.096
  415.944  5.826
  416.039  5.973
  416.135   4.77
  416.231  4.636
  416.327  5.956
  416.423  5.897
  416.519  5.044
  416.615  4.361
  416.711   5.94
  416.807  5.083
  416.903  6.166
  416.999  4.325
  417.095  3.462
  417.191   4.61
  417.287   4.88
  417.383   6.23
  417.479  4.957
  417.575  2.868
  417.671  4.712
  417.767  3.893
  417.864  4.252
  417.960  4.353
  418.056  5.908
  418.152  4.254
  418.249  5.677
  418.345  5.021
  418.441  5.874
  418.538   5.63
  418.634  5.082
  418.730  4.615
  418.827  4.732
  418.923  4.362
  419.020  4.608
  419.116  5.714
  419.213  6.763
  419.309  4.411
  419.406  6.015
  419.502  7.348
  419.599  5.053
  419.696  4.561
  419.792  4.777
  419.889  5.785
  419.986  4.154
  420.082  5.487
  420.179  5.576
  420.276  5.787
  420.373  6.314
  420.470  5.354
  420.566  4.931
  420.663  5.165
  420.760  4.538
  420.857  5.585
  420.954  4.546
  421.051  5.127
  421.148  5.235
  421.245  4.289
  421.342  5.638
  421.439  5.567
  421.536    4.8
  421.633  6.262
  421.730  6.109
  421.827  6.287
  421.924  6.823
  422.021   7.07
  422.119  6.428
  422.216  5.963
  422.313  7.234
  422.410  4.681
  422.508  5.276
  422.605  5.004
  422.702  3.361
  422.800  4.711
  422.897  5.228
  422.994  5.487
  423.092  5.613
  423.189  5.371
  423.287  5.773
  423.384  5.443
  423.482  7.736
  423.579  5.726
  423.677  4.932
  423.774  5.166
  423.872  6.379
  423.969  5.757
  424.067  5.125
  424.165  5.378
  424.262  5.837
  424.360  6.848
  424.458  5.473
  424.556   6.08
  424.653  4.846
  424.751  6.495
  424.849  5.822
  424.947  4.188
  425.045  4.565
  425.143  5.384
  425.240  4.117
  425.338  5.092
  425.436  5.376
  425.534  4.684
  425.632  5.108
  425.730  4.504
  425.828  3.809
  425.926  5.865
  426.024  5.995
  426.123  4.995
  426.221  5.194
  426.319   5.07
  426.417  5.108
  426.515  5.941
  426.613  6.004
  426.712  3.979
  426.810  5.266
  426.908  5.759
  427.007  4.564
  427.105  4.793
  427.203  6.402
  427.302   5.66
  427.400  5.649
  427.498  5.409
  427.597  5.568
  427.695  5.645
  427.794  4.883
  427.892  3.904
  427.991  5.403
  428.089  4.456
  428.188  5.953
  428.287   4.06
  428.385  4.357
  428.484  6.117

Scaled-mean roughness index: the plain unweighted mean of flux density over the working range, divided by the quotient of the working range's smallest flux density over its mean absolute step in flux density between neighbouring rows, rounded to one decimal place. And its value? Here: 1.1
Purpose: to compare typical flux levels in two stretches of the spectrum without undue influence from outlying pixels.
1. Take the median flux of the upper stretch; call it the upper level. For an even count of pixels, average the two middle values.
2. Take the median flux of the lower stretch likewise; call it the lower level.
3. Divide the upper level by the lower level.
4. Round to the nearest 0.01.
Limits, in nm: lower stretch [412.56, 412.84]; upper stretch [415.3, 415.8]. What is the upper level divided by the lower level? 1.08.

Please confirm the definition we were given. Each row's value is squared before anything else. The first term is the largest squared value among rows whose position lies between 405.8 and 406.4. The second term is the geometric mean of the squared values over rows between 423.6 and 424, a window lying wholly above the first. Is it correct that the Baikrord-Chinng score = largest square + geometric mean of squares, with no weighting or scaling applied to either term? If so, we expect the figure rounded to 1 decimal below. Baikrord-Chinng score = 63.8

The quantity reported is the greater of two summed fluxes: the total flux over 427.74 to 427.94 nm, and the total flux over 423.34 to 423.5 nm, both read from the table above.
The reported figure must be 13.2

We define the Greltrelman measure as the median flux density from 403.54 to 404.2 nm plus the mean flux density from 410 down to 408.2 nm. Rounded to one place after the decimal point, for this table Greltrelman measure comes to 11.1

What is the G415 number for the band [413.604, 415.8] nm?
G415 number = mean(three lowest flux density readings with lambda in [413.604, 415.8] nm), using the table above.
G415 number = 3.32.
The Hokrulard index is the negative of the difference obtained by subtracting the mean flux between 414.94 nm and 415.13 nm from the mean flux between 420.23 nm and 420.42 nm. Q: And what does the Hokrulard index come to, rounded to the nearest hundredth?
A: -1.20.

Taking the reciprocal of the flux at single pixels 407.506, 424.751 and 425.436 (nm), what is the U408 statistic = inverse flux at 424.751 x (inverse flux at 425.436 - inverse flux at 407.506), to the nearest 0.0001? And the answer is -0.0060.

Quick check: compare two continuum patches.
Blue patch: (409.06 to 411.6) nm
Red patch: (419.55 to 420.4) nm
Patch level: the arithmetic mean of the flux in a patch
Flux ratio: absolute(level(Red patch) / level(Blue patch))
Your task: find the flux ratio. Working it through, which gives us 1.03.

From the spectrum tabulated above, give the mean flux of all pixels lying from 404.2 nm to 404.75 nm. 4.60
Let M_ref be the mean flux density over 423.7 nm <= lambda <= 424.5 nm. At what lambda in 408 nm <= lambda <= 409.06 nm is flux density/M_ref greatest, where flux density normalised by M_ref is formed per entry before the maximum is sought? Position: 408.822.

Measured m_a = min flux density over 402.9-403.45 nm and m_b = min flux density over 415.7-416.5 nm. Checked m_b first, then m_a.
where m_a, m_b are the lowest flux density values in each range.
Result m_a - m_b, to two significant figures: -0.80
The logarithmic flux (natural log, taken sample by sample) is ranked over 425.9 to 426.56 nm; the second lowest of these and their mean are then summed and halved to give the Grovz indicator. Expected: 1.66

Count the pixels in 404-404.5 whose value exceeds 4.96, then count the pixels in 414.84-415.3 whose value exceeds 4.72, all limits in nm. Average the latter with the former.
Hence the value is 2.5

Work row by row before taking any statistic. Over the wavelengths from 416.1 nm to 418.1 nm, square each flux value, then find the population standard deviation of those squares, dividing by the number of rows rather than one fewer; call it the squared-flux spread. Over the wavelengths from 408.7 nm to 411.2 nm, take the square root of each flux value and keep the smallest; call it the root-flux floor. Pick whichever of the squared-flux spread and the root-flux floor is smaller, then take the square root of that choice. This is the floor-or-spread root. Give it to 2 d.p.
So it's 1.39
